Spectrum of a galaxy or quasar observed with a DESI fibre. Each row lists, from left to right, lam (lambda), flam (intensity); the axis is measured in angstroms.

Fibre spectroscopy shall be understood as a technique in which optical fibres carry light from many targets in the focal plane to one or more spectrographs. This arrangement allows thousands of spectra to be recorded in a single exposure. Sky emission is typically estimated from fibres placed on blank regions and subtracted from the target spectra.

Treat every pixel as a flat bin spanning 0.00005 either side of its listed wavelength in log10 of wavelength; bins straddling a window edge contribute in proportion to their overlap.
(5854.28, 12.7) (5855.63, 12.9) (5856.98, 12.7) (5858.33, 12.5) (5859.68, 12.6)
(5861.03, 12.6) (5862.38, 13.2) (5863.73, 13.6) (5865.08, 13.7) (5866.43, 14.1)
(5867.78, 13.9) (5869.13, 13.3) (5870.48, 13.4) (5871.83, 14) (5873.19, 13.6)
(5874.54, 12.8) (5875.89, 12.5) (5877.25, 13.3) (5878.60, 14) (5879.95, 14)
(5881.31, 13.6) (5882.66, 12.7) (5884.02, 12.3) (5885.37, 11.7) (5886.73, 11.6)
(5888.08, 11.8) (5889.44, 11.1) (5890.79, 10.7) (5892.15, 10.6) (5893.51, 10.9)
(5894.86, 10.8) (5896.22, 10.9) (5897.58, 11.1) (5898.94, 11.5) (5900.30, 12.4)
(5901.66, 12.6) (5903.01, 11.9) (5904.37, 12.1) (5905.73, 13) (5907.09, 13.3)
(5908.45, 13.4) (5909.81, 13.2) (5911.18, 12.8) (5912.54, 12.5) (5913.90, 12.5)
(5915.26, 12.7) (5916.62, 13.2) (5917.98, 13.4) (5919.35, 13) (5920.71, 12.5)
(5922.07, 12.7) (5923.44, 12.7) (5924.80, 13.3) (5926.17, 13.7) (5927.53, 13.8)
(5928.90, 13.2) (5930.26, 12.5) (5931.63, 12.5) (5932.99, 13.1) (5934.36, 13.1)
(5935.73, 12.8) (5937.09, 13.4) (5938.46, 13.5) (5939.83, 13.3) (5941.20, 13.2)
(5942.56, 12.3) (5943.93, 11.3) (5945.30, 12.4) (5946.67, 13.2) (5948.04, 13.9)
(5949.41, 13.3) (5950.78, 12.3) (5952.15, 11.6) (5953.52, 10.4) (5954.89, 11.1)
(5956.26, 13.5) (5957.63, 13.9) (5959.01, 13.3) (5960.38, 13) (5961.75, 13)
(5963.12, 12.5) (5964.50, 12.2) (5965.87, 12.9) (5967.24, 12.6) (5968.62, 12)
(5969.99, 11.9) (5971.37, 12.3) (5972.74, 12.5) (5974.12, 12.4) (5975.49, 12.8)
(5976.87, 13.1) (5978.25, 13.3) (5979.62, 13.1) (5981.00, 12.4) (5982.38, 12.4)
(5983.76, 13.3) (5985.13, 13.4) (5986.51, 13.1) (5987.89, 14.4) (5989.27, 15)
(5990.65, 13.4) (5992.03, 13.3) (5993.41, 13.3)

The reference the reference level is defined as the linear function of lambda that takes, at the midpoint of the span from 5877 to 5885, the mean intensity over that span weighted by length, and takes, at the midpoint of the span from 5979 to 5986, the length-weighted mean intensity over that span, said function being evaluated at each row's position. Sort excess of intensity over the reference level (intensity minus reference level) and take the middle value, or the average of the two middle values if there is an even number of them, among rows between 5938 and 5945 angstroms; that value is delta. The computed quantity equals 0.1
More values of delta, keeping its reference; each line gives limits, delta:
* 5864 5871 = 0.4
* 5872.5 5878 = -0.2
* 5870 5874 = 0.3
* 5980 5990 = 0.4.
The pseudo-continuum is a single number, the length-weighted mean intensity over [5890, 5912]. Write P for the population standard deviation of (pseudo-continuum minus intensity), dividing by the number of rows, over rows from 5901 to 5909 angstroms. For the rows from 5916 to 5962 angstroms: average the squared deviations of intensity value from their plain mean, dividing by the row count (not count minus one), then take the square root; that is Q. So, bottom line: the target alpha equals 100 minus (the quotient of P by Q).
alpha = 99.3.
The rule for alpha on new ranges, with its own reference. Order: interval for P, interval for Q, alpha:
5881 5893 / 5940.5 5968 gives 99.0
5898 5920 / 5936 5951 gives 99.2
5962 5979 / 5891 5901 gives 99.3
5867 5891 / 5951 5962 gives 99.1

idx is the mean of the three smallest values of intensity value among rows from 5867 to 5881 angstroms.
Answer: 12.9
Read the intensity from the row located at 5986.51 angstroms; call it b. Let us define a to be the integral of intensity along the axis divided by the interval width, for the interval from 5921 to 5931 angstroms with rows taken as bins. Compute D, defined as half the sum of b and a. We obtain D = 13.1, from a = 13.1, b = 13.1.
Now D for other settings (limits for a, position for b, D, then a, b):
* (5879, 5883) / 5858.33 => 13.0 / 13.5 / 12.5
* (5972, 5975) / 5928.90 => 12.8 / 12.5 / 13.2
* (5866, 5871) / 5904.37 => 12.9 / 13.7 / 12.1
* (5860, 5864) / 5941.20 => 13.1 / 13.0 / 13.2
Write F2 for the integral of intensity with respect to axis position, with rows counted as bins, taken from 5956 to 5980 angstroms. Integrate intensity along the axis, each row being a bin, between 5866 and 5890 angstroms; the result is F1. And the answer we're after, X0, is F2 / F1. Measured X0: 0.984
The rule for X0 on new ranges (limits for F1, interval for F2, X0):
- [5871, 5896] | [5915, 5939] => 1.019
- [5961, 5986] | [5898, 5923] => 1.001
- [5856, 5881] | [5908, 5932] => 0.935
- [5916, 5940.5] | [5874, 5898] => 0.900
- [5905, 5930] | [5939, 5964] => 0.969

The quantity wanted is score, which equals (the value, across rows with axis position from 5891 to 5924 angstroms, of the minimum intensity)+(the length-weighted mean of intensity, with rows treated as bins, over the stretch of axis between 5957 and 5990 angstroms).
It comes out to 23.55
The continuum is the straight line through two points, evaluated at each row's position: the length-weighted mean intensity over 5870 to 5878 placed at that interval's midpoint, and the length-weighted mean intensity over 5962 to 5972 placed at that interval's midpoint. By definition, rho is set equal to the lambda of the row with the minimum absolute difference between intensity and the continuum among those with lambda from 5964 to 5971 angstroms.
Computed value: 5964.50 angstroms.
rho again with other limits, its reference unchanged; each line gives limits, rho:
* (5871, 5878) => 5877.25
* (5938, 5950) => 5945.30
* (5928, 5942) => 5935.73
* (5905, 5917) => 5905.73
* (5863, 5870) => 5869.13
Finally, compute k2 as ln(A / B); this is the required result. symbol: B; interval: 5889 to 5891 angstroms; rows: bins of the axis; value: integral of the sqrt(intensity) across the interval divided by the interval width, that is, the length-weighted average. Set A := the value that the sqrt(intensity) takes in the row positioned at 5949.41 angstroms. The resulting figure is 0.10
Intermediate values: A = 3.65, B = 3.32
